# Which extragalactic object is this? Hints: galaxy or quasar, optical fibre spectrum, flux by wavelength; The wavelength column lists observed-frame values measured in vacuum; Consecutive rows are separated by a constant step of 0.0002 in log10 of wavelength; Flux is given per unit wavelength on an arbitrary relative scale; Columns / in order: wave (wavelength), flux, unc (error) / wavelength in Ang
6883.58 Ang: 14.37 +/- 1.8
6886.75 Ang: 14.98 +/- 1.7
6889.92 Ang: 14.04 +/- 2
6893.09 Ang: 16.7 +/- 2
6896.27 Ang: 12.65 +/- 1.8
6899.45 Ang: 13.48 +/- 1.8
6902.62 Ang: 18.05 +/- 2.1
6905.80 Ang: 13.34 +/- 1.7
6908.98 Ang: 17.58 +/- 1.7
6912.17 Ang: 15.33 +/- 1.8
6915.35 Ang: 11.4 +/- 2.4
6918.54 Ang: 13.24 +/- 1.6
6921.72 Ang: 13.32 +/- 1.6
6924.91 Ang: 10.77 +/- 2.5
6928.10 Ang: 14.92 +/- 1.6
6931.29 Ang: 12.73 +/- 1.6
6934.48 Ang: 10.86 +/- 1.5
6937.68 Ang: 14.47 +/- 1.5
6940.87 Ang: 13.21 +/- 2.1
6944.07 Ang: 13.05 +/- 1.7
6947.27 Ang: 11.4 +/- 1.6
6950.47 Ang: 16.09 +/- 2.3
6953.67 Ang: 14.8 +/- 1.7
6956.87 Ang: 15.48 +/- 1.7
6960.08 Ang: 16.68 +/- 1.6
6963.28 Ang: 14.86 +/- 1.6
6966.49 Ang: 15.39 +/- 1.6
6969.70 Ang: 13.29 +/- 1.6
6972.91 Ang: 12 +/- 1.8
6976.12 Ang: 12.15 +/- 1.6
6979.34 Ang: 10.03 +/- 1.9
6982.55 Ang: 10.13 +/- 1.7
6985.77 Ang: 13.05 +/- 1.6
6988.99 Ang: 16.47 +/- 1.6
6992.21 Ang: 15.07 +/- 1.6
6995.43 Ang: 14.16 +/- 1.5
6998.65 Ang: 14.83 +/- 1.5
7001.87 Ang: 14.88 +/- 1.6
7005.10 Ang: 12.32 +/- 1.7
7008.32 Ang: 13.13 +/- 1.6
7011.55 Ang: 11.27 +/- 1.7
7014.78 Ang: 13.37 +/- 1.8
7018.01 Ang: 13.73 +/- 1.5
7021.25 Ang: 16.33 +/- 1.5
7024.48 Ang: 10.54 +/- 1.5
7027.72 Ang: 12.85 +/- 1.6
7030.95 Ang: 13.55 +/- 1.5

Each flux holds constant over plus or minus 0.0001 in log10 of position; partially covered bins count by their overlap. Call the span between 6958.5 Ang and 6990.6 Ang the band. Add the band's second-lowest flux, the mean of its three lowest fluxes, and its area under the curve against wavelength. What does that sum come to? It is 451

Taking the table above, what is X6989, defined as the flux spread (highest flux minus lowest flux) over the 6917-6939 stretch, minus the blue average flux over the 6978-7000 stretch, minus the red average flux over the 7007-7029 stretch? -22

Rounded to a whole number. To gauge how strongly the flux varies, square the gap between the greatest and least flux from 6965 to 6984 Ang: 29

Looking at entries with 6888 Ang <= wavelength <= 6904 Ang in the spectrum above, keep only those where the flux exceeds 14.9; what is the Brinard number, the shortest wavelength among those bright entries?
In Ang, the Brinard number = 6893.09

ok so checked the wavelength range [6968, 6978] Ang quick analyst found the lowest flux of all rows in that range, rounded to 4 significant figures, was 12.00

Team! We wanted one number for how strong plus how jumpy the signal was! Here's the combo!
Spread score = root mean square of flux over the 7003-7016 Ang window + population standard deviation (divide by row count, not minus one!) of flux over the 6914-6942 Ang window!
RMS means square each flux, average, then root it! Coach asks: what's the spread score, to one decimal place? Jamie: 14.0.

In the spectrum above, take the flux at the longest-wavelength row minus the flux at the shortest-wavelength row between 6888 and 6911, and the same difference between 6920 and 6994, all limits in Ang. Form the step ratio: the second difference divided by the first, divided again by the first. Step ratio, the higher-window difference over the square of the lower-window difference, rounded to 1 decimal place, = 0.1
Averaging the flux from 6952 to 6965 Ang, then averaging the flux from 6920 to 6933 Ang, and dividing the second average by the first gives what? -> 0.84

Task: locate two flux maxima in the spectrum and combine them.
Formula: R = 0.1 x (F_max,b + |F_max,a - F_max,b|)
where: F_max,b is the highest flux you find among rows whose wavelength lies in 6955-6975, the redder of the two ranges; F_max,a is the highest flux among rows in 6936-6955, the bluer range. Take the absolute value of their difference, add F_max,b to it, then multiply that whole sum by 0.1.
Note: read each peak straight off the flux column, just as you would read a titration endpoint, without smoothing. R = 1.73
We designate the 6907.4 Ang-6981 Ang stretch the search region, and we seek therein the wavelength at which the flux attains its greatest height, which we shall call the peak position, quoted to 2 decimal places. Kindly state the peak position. 6908.98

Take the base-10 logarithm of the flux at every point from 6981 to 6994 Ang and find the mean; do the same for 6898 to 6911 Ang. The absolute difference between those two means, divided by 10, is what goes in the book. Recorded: 0.006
